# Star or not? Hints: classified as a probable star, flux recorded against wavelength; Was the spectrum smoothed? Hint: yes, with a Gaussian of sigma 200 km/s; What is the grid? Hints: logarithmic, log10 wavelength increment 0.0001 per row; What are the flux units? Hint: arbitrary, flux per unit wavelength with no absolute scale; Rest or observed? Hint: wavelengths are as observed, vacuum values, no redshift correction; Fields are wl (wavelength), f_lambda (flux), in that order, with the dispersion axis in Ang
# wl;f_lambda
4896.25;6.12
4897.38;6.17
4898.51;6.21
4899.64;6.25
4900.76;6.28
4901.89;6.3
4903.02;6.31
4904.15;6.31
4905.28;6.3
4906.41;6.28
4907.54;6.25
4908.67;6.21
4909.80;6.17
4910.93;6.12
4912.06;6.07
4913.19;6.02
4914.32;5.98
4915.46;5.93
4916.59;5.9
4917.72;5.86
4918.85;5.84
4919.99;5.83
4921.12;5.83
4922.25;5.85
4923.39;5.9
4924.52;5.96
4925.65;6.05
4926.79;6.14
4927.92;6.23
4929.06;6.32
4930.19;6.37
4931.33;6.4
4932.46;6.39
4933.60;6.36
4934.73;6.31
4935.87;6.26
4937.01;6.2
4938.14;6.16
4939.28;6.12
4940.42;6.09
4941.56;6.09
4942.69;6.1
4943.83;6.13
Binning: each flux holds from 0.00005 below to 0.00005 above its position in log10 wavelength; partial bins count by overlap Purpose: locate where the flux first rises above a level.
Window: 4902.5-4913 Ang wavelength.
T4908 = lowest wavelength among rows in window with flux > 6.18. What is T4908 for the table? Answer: 4903.02 Ang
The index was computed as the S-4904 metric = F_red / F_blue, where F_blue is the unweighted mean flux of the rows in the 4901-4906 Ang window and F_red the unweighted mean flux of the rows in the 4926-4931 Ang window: 0.99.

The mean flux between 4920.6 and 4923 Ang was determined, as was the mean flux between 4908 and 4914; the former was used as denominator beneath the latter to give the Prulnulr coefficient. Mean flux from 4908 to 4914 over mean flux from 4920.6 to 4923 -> 1.05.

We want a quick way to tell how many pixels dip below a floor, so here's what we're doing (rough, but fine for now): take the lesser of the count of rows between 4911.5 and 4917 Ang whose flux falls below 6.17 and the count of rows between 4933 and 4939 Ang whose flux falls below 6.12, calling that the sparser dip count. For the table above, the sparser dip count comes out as 0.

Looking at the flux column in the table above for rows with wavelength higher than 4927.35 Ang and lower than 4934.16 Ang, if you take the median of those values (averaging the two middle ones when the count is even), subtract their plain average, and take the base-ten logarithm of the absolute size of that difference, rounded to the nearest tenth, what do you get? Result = -1.7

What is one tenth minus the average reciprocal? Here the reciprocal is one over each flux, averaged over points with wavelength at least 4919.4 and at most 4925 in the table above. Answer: -0.070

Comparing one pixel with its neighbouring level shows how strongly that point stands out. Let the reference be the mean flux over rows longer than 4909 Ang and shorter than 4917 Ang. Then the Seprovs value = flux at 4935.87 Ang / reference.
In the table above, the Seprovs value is 1.04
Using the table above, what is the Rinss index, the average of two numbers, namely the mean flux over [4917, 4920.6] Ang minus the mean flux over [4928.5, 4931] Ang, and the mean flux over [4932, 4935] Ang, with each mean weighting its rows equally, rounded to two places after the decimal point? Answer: 2.93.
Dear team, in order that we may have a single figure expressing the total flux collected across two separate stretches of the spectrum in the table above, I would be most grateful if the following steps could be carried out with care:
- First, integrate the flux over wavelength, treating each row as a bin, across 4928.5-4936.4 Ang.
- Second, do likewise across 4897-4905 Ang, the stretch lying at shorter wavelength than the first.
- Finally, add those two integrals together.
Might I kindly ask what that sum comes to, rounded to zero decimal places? 100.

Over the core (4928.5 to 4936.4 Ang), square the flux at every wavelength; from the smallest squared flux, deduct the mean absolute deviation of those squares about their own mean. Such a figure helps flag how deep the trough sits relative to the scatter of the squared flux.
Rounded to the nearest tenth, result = 38.7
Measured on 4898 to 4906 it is 38.2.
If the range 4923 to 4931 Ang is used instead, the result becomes 33.0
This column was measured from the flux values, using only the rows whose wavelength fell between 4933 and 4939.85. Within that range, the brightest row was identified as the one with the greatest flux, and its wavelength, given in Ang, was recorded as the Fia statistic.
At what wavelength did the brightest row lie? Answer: 4933.60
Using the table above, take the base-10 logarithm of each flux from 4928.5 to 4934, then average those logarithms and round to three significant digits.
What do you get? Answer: 0.804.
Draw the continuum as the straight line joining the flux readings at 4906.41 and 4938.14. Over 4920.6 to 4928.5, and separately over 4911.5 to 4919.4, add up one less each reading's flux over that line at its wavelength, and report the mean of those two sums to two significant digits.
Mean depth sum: 0.29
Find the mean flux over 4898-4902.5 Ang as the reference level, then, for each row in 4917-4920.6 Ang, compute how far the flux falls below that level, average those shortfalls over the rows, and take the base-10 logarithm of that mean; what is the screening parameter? -0.38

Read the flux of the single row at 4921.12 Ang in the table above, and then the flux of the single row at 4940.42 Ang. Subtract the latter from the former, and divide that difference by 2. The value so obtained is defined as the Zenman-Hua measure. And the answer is -0.13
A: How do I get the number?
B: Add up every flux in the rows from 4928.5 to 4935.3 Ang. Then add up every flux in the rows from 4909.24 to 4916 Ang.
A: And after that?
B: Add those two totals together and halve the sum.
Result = 37.2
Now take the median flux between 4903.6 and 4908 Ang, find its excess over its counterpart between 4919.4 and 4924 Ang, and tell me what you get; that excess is 0.45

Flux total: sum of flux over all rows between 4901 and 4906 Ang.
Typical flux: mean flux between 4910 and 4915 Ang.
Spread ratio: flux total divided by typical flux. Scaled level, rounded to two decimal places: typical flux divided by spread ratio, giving 1.45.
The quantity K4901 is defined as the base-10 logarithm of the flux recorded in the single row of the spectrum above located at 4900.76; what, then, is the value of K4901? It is 0.798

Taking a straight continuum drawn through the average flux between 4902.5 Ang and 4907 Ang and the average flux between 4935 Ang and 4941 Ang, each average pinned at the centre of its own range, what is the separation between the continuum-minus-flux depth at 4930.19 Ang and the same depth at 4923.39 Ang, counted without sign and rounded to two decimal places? 0.50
